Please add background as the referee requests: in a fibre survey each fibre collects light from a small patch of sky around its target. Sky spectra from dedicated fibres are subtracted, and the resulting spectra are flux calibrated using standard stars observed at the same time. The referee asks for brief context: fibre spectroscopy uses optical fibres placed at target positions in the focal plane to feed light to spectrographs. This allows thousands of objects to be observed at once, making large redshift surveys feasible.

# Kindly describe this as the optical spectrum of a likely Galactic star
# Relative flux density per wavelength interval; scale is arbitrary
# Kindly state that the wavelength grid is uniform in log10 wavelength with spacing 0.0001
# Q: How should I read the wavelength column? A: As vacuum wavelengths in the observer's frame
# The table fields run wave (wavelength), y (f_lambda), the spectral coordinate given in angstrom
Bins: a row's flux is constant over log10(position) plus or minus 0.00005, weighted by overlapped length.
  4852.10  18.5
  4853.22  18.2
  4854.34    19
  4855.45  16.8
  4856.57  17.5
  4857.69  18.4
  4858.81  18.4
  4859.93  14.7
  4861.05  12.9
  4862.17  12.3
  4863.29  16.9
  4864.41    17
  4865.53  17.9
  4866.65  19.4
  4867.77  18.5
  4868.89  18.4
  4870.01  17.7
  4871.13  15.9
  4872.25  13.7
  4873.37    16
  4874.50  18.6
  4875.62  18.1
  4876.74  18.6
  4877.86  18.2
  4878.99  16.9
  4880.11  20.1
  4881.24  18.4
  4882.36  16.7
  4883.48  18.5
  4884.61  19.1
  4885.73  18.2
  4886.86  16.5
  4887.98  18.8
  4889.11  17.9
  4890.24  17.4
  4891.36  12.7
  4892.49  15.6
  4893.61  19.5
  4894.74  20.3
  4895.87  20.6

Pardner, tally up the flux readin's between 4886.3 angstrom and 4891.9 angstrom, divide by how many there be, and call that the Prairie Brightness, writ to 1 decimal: 16.7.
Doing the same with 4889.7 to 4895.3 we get 17.1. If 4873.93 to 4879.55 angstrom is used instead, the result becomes 18.1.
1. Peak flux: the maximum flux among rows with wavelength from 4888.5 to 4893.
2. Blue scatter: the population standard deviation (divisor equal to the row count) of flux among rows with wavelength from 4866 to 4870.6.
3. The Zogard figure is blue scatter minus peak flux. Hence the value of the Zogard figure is -17.3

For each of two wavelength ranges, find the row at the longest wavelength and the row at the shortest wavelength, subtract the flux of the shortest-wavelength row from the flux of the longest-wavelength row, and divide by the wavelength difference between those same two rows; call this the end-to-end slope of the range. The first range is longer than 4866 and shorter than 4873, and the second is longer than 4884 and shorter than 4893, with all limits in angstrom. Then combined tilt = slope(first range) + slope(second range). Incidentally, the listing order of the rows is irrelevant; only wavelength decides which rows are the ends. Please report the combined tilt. -1.5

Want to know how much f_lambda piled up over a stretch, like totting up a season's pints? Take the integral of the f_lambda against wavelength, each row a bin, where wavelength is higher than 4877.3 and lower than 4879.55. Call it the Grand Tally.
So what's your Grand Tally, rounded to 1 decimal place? 39.4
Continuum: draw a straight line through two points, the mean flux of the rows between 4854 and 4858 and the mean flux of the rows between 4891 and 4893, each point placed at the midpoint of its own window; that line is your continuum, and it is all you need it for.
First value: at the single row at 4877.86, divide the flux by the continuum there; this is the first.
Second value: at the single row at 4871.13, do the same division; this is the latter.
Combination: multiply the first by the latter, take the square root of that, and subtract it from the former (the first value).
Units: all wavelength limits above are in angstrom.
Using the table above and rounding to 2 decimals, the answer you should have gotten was 0.10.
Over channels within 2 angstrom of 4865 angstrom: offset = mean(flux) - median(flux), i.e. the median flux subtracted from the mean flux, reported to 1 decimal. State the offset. 0.3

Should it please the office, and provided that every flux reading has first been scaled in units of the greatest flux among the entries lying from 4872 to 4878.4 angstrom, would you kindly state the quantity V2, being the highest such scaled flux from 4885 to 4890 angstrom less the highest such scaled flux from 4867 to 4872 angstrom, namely 0.02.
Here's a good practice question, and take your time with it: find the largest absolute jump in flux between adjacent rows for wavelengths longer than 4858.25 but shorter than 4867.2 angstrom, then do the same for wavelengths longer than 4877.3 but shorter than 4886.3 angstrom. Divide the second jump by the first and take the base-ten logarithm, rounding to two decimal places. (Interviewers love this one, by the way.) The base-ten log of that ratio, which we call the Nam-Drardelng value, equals -0.16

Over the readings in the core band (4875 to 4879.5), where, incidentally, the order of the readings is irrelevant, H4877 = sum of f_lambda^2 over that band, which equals 1290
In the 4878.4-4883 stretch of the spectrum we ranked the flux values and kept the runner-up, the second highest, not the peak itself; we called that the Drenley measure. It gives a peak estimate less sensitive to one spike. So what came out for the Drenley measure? 18.4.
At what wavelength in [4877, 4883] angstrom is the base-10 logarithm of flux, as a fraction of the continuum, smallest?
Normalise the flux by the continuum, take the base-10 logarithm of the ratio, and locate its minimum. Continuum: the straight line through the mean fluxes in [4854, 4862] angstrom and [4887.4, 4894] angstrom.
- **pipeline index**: 4882.36 angstrom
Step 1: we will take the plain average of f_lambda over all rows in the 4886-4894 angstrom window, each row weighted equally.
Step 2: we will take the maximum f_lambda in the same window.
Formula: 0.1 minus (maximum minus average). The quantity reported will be -2.5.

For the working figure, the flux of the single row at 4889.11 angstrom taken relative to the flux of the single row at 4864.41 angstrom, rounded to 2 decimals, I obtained 1.05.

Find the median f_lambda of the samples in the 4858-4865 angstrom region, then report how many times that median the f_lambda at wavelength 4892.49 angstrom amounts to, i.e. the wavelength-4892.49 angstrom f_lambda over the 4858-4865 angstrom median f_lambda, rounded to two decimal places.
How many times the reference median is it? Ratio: 0.99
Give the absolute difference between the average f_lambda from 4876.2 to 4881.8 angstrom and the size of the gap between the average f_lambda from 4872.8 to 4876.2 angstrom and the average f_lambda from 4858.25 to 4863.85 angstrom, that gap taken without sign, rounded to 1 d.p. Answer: 15.9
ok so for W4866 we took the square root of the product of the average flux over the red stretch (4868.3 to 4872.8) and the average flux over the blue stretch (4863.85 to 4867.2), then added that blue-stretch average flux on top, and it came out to 35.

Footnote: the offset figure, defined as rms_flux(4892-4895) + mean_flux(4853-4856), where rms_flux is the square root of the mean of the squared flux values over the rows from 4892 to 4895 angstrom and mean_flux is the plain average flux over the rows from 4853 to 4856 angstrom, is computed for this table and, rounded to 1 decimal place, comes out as 36.6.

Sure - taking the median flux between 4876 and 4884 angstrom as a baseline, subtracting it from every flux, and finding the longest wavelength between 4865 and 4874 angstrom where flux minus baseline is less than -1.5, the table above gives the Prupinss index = 4873.37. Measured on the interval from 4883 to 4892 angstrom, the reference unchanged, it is 4891.36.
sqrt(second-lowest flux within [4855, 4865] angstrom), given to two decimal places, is 3.59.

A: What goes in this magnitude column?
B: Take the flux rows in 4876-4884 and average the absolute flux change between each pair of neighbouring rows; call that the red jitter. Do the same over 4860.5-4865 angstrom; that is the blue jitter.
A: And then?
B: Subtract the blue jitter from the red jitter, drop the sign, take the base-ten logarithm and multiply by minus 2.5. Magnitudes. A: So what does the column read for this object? 2.7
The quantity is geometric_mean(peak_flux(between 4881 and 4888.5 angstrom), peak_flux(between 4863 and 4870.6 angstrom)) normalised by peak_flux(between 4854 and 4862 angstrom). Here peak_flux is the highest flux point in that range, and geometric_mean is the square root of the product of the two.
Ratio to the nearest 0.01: 1.01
